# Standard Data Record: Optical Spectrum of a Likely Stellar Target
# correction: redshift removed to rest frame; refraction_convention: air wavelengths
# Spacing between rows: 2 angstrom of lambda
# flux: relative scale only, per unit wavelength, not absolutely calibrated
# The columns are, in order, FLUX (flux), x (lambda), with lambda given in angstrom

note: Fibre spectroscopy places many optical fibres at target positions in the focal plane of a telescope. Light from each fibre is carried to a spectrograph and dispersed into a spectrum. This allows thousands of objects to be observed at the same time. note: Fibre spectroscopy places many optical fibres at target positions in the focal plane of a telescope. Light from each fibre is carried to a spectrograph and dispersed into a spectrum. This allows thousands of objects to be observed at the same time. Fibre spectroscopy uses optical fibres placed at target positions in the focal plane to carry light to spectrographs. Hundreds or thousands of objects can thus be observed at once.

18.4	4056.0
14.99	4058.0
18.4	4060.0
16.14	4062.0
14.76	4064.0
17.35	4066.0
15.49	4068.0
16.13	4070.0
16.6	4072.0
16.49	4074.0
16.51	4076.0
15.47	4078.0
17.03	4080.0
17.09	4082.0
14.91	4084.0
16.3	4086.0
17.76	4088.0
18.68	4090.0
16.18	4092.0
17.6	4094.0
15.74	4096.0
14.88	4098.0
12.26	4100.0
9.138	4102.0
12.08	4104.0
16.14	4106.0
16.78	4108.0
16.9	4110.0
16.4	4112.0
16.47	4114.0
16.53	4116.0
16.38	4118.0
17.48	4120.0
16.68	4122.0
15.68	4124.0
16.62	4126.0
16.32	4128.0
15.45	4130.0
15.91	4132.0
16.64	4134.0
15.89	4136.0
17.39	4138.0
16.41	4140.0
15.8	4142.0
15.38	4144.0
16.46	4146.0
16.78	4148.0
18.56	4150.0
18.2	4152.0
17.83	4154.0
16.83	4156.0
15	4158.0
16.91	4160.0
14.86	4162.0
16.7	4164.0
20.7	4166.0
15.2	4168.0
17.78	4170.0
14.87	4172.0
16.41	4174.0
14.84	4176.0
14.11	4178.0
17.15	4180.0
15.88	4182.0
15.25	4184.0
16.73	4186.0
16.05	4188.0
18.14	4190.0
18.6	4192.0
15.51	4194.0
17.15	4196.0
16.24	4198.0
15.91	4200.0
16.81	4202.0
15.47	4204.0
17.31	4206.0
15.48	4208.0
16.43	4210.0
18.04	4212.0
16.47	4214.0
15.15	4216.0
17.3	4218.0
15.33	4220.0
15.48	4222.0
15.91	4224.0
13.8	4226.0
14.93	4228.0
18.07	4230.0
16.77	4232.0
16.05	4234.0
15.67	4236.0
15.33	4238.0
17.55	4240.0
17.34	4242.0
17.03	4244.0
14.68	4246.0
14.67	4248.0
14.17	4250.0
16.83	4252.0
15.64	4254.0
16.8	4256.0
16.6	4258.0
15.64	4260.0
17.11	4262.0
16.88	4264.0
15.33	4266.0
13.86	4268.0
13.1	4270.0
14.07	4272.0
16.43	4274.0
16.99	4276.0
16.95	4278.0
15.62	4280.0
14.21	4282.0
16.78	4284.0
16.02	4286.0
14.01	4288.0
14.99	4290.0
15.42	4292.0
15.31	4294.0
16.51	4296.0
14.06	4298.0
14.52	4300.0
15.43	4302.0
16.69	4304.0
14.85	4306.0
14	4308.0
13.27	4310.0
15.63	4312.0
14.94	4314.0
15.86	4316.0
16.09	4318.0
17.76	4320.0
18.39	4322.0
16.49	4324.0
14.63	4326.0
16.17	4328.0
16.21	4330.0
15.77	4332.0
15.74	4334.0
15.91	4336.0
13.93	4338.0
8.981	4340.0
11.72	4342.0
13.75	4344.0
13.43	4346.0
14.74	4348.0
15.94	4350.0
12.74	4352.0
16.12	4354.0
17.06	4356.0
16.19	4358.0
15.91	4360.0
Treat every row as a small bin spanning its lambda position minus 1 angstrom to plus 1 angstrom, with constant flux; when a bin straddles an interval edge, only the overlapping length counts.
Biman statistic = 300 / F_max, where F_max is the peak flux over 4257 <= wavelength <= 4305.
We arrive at 17.53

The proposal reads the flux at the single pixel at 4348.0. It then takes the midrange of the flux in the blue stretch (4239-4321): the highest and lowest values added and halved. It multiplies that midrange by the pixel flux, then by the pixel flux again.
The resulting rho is 3352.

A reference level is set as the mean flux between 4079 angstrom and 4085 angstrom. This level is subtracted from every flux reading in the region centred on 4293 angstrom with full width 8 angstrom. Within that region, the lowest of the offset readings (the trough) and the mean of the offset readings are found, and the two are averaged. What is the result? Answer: -1.1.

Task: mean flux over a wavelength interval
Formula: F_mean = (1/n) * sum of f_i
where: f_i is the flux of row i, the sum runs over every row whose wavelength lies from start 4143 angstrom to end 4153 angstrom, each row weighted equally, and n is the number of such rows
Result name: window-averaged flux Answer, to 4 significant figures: 17.08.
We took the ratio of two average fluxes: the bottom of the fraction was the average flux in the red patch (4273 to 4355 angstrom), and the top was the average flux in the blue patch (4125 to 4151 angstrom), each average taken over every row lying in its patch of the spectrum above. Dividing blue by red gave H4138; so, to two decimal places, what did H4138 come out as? 1.08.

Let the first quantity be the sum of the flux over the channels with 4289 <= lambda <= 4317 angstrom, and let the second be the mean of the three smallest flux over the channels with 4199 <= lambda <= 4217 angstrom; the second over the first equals 0.07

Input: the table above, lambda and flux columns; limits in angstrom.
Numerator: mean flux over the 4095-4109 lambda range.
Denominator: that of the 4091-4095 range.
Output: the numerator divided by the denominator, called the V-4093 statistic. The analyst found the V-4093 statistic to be 0.82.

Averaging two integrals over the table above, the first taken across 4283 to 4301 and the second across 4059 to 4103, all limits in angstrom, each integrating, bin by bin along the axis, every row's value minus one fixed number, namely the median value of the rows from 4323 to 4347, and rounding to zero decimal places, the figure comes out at 18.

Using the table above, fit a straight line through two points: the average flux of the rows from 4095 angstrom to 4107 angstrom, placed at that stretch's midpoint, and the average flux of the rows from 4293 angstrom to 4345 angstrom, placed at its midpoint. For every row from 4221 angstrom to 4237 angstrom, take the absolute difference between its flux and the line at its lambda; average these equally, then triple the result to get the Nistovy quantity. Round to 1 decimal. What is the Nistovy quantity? 4.8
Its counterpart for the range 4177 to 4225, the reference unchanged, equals 6.5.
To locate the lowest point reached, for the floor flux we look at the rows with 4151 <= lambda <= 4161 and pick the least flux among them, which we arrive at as 15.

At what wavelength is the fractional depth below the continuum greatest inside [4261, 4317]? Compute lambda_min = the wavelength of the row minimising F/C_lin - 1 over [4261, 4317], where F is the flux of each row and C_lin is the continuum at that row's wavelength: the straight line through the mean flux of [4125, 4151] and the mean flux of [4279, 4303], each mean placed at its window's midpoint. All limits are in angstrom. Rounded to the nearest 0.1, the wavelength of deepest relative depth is 4270.0 angstrom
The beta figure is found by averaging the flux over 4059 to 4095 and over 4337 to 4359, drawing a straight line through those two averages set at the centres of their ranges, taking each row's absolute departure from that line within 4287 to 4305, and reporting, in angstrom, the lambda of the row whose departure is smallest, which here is 4300.0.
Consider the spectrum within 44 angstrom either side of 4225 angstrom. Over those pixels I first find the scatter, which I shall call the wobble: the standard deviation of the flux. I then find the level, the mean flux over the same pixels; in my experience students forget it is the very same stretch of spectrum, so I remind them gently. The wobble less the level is -15.0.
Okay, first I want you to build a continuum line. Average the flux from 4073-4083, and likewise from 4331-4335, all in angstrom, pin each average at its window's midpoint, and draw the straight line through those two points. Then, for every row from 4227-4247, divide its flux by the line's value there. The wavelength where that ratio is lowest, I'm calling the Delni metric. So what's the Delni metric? 4246.0 angstrom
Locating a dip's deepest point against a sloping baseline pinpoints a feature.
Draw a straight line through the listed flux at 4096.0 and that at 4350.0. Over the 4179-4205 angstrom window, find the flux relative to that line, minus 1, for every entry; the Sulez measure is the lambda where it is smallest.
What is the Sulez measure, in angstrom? 4184.0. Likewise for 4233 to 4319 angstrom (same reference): 4270.0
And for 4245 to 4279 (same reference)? 4270.0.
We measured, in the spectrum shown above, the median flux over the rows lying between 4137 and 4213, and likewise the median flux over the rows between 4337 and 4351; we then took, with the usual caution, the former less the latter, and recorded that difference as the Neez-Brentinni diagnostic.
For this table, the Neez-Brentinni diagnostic 2.7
